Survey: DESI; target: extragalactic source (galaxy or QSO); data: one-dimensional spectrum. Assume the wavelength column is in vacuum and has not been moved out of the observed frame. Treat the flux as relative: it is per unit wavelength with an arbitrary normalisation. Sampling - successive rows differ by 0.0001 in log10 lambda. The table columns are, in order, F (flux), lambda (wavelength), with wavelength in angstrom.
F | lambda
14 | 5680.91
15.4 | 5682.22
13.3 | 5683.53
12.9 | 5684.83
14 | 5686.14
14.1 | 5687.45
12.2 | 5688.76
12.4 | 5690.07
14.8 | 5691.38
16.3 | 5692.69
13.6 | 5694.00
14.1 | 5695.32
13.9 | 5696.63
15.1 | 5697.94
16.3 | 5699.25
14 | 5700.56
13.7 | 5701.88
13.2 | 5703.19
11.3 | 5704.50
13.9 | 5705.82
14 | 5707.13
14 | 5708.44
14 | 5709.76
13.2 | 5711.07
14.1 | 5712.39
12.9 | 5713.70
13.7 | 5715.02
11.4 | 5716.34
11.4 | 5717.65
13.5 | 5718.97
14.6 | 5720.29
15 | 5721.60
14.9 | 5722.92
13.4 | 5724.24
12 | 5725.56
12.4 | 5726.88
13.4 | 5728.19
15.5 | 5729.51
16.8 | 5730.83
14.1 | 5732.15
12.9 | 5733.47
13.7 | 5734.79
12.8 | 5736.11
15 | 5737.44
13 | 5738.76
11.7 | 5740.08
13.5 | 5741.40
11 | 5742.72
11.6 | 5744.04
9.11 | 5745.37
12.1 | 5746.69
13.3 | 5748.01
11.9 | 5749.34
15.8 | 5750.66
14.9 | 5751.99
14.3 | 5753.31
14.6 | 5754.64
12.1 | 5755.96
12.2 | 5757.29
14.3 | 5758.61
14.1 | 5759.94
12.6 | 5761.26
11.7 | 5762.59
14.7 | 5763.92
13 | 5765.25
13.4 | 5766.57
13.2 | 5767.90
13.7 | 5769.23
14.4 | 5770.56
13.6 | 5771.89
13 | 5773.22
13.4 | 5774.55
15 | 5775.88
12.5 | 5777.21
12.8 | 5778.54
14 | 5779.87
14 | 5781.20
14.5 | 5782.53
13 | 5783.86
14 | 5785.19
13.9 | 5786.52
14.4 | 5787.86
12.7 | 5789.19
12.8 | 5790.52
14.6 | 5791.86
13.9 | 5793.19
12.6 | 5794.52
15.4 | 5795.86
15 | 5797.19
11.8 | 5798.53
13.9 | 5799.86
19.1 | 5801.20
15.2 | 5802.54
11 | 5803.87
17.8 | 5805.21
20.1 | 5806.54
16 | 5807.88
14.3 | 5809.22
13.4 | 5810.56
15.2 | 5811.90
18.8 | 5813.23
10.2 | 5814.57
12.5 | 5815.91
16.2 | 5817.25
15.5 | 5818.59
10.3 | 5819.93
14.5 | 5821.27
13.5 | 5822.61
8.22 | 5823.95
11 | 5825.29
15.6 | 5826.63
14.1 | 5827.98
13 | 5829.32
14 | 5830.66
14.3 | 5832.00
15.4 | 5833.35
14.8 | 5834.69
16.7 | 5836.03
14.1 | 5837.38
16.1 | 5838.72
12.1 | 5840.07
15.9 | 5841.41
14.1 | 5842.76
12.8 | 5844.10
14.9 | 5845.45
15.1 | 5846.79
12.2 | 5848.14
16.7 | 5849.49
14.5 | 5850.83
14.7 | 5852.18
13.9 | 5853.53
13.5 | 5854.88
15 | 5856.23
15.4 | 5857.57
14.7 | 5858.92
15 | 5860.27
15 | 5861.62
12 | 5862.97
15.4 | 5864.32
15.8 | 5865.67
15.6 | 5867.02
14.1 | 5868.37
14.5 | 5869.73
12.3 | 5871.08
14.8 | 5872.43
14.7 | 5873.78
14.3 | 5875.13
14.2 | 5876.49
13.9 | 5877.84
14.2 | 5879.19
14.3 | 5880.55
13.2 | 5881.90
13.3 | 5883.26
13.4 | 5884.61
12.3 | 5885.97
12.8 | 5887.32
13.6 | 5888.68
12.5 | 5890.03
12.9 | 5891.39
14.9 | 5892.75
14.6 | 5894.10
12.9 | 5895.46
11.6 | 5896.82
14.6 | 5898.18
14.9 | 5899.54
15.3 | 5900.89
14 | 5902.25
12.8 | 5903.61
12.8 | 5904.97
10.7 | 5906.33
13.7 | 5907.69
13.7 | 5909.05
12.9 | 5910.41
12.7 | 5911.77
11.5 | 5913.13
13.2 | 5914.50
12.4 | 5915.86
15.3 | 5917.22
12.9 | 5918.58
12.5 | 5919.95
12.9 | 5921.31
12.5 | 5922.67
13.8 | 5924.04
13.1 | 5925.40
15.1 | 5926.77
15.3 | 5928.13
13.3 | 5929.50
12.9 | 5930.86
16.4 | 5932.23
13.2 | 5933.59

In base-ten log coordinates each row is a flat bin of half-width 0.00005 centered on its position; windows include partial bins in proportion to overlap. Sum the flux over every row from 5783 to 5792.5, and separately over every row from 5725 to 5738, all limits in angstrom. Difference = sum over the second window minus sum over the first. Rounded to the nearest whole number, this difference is 43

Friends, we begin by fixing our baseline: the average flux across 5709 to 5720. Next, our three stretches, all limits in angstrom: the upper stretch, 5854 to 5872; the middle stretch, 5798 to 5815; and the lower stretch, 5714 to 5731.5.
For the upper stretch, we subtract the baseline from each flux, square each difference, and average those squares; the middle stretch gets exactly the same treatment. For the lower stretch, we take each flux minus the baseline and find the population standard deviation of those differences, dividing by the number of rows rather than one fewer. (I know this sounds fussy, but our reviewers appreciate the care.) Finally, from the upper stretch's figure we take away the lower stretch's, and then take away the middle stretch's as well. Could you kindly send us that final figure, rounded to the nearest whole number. -12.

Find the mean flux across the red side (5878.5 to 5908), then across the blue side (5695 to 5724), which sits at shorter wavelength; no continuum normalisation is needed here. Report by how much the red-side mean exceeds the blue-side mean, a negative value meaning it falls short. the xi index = -0.31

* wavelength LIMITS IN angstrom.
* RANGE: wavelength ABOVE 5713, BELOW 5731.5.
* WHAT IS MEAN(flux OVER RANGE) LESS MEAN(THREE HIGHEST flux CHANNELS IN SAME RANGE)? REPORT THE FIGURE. -2.13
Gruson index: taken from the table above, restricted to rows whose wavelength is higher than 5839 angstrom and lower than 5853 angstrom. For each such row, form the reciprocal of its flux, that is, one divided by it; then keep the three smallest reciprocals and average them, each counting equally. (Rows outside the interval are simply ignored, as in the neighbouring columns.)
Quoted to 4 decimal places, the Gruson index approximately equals 0.0630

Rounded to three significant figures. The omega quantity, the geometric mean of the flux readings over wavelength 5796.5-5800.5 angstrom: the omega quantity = 13.5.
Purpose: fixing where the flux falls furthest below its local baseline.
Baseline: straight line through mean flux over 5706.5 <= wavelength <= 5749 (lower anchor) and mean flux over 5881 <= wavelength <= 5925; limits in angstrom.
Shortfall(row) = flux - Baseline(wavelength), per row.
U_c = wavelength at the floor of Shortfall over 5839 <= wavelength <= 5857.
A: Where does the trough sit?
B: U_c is 5840.07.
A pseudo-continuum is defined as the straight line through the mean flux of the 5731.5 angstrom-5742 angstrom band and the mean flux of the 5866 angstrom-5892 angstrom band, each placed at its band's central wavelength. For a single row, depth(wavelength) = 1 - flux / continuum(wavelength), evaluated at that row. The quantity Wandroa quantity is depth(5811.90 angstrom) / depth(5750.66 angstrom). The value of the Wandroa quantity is 0.7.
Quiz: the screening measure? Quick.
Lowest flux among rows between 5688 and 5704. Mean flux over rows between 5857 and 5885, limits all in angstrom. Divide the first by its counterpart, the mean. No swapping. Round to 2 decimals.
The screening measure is 0.85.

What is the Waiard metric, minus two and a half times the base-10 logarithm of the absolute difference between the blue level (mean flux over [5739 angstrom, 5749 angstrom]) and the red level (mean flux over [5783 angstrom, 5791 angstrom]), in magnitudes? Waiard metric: -0.58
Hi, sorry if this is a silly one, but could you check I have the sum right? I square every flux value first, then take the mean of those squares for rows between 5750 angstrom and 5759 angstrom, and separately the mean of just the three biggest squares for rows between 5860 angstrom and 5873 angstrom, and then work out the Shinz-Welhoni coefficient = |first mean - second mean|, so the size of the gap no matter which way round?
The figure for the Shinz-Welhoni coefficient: 45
